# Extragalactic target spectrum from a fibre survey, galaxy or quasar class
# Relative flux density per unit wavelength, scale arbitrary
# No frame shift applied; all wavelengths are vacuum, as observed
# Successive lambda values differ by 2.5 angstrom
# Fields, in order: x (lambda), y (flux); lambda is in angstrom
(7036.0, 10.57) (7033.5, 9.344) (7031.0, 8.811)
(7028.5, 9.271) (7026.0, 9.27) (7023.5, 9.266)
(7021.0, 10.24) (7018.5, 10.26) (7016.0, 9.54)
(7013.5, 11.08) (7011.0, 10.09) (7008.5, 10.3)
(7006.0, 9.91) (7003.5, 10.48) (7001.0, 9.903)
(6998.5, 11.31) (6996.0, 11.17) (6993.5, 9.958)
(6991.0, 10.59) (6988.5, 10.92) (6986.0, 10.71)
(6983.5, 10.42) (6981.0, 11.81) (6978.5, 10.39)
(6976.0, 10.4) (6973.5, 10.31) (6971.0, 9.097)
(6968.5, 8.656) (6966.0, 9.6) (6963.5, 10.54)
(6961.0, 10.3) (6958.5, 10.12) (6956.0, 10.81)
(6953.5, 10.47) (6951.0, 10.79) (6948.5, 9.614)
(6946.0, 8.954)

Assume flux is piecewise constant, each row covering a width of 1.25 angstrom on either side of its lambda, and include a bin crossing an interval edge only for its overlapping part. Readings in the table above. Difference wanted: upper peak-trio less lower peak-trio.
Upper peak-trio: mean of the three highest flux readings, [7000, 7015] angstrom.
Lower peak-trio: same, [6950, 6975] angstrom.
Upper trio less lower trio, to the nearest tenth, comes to -0.1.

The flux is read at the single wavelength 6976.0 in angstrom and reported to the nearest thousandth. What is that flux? 10.400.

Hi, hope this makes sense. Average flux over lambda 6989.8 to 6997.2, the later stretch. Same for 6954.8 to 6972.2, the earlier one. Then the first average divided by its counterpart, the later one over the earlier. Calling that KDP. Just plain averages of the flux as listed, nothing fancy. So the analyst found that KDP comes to 1.07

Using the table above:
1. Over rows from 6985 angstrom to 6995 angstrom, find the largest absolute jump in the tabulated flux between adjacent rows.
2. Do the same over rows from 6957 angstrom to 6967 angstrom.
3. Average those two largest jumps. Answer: 0.79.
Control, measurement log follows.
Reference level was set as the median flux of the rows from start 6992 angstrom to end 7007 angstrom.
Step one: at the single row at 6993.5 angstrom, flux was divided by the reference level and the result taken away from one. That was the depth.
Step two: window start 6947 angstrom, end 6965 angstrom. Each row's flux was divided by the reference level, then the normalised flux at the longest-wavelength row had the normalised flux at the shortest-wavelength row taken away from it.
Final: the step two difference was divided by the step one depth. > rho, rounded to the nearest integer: 4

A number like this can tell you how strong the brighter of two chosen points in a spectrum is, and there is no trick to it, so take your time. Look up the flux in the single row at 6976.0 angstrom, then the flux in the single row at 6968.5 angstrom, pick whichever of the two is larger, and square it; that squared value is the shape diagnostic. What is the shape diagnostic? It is 108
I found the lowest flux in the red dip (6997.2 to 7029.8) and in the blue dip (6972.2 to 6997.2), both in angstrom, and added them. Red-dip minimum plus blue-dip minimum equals 19.2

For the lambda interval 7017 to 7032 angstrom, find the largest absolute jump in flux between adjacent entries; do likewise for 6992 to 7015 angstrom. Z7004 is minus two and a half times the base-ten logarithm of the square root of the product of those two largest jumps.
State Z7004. -0.17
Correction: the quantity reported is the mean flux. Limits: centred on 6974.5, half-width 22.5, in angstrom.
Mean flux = 10.3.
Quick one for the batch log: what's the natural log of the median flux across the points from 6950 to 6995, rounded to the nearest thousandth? 2.343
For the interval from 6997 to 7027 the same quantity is 2.319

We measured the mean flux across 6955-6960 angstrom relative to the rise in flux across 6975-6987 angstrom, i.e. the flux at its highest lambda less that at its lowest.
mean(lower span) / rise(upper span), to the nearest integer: 34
